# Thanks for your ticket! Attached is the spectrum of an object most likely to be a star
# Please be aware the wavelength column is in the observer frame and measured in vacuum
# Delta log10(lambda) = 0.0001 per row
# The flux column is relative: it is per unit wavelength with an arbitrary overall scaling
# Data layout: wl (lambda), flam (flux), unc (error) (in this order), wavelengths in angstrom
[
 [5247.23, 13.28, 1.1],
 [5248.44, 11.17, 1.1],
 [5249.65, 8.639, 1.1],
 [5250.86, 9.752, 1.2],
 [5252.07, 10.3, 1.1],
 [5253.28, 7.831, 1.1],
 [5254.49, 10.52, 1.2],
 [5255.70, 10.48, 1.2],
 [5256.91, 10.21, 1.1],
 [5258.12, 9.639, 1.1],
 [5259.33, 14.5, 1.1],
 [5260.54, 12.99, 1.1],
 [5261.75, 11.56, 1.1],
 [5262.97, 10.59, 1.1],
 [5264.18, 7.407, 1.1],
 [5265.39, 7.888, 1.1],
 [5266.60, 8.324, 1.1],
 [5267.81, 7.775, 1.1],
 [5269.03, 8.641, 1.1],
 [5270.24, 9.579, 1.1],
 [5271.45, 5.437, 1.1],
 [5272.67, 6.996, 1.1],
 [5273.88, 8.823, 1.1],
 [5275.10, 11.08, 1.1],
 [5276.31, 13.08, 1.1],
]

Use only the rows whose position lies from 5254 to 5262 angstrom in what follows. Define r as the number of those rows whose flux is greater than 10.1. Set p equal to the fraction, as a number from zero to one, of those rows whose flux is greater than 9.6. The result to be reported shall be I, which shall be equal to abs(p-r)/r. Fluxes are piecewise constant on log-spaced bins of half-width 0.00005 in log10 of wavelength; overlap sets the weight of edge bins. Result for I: 0.833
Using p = 1.0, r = 6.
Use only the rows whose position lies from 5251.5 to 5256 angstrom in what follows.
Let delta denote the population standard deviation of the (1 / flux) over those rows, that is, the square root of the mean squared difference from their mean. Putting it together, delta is 0.014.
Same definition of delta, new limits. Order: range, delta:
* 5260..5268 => 0.022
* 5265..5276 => 0.025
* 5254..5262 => 0.012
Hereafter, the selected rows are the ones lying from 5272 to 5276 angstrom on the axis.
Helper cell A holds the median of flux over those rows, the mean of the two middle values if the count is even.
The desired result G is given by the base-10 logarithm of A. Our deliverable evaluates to 0.95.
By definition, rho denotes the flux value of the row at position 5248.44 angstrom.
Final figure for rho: 11.17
